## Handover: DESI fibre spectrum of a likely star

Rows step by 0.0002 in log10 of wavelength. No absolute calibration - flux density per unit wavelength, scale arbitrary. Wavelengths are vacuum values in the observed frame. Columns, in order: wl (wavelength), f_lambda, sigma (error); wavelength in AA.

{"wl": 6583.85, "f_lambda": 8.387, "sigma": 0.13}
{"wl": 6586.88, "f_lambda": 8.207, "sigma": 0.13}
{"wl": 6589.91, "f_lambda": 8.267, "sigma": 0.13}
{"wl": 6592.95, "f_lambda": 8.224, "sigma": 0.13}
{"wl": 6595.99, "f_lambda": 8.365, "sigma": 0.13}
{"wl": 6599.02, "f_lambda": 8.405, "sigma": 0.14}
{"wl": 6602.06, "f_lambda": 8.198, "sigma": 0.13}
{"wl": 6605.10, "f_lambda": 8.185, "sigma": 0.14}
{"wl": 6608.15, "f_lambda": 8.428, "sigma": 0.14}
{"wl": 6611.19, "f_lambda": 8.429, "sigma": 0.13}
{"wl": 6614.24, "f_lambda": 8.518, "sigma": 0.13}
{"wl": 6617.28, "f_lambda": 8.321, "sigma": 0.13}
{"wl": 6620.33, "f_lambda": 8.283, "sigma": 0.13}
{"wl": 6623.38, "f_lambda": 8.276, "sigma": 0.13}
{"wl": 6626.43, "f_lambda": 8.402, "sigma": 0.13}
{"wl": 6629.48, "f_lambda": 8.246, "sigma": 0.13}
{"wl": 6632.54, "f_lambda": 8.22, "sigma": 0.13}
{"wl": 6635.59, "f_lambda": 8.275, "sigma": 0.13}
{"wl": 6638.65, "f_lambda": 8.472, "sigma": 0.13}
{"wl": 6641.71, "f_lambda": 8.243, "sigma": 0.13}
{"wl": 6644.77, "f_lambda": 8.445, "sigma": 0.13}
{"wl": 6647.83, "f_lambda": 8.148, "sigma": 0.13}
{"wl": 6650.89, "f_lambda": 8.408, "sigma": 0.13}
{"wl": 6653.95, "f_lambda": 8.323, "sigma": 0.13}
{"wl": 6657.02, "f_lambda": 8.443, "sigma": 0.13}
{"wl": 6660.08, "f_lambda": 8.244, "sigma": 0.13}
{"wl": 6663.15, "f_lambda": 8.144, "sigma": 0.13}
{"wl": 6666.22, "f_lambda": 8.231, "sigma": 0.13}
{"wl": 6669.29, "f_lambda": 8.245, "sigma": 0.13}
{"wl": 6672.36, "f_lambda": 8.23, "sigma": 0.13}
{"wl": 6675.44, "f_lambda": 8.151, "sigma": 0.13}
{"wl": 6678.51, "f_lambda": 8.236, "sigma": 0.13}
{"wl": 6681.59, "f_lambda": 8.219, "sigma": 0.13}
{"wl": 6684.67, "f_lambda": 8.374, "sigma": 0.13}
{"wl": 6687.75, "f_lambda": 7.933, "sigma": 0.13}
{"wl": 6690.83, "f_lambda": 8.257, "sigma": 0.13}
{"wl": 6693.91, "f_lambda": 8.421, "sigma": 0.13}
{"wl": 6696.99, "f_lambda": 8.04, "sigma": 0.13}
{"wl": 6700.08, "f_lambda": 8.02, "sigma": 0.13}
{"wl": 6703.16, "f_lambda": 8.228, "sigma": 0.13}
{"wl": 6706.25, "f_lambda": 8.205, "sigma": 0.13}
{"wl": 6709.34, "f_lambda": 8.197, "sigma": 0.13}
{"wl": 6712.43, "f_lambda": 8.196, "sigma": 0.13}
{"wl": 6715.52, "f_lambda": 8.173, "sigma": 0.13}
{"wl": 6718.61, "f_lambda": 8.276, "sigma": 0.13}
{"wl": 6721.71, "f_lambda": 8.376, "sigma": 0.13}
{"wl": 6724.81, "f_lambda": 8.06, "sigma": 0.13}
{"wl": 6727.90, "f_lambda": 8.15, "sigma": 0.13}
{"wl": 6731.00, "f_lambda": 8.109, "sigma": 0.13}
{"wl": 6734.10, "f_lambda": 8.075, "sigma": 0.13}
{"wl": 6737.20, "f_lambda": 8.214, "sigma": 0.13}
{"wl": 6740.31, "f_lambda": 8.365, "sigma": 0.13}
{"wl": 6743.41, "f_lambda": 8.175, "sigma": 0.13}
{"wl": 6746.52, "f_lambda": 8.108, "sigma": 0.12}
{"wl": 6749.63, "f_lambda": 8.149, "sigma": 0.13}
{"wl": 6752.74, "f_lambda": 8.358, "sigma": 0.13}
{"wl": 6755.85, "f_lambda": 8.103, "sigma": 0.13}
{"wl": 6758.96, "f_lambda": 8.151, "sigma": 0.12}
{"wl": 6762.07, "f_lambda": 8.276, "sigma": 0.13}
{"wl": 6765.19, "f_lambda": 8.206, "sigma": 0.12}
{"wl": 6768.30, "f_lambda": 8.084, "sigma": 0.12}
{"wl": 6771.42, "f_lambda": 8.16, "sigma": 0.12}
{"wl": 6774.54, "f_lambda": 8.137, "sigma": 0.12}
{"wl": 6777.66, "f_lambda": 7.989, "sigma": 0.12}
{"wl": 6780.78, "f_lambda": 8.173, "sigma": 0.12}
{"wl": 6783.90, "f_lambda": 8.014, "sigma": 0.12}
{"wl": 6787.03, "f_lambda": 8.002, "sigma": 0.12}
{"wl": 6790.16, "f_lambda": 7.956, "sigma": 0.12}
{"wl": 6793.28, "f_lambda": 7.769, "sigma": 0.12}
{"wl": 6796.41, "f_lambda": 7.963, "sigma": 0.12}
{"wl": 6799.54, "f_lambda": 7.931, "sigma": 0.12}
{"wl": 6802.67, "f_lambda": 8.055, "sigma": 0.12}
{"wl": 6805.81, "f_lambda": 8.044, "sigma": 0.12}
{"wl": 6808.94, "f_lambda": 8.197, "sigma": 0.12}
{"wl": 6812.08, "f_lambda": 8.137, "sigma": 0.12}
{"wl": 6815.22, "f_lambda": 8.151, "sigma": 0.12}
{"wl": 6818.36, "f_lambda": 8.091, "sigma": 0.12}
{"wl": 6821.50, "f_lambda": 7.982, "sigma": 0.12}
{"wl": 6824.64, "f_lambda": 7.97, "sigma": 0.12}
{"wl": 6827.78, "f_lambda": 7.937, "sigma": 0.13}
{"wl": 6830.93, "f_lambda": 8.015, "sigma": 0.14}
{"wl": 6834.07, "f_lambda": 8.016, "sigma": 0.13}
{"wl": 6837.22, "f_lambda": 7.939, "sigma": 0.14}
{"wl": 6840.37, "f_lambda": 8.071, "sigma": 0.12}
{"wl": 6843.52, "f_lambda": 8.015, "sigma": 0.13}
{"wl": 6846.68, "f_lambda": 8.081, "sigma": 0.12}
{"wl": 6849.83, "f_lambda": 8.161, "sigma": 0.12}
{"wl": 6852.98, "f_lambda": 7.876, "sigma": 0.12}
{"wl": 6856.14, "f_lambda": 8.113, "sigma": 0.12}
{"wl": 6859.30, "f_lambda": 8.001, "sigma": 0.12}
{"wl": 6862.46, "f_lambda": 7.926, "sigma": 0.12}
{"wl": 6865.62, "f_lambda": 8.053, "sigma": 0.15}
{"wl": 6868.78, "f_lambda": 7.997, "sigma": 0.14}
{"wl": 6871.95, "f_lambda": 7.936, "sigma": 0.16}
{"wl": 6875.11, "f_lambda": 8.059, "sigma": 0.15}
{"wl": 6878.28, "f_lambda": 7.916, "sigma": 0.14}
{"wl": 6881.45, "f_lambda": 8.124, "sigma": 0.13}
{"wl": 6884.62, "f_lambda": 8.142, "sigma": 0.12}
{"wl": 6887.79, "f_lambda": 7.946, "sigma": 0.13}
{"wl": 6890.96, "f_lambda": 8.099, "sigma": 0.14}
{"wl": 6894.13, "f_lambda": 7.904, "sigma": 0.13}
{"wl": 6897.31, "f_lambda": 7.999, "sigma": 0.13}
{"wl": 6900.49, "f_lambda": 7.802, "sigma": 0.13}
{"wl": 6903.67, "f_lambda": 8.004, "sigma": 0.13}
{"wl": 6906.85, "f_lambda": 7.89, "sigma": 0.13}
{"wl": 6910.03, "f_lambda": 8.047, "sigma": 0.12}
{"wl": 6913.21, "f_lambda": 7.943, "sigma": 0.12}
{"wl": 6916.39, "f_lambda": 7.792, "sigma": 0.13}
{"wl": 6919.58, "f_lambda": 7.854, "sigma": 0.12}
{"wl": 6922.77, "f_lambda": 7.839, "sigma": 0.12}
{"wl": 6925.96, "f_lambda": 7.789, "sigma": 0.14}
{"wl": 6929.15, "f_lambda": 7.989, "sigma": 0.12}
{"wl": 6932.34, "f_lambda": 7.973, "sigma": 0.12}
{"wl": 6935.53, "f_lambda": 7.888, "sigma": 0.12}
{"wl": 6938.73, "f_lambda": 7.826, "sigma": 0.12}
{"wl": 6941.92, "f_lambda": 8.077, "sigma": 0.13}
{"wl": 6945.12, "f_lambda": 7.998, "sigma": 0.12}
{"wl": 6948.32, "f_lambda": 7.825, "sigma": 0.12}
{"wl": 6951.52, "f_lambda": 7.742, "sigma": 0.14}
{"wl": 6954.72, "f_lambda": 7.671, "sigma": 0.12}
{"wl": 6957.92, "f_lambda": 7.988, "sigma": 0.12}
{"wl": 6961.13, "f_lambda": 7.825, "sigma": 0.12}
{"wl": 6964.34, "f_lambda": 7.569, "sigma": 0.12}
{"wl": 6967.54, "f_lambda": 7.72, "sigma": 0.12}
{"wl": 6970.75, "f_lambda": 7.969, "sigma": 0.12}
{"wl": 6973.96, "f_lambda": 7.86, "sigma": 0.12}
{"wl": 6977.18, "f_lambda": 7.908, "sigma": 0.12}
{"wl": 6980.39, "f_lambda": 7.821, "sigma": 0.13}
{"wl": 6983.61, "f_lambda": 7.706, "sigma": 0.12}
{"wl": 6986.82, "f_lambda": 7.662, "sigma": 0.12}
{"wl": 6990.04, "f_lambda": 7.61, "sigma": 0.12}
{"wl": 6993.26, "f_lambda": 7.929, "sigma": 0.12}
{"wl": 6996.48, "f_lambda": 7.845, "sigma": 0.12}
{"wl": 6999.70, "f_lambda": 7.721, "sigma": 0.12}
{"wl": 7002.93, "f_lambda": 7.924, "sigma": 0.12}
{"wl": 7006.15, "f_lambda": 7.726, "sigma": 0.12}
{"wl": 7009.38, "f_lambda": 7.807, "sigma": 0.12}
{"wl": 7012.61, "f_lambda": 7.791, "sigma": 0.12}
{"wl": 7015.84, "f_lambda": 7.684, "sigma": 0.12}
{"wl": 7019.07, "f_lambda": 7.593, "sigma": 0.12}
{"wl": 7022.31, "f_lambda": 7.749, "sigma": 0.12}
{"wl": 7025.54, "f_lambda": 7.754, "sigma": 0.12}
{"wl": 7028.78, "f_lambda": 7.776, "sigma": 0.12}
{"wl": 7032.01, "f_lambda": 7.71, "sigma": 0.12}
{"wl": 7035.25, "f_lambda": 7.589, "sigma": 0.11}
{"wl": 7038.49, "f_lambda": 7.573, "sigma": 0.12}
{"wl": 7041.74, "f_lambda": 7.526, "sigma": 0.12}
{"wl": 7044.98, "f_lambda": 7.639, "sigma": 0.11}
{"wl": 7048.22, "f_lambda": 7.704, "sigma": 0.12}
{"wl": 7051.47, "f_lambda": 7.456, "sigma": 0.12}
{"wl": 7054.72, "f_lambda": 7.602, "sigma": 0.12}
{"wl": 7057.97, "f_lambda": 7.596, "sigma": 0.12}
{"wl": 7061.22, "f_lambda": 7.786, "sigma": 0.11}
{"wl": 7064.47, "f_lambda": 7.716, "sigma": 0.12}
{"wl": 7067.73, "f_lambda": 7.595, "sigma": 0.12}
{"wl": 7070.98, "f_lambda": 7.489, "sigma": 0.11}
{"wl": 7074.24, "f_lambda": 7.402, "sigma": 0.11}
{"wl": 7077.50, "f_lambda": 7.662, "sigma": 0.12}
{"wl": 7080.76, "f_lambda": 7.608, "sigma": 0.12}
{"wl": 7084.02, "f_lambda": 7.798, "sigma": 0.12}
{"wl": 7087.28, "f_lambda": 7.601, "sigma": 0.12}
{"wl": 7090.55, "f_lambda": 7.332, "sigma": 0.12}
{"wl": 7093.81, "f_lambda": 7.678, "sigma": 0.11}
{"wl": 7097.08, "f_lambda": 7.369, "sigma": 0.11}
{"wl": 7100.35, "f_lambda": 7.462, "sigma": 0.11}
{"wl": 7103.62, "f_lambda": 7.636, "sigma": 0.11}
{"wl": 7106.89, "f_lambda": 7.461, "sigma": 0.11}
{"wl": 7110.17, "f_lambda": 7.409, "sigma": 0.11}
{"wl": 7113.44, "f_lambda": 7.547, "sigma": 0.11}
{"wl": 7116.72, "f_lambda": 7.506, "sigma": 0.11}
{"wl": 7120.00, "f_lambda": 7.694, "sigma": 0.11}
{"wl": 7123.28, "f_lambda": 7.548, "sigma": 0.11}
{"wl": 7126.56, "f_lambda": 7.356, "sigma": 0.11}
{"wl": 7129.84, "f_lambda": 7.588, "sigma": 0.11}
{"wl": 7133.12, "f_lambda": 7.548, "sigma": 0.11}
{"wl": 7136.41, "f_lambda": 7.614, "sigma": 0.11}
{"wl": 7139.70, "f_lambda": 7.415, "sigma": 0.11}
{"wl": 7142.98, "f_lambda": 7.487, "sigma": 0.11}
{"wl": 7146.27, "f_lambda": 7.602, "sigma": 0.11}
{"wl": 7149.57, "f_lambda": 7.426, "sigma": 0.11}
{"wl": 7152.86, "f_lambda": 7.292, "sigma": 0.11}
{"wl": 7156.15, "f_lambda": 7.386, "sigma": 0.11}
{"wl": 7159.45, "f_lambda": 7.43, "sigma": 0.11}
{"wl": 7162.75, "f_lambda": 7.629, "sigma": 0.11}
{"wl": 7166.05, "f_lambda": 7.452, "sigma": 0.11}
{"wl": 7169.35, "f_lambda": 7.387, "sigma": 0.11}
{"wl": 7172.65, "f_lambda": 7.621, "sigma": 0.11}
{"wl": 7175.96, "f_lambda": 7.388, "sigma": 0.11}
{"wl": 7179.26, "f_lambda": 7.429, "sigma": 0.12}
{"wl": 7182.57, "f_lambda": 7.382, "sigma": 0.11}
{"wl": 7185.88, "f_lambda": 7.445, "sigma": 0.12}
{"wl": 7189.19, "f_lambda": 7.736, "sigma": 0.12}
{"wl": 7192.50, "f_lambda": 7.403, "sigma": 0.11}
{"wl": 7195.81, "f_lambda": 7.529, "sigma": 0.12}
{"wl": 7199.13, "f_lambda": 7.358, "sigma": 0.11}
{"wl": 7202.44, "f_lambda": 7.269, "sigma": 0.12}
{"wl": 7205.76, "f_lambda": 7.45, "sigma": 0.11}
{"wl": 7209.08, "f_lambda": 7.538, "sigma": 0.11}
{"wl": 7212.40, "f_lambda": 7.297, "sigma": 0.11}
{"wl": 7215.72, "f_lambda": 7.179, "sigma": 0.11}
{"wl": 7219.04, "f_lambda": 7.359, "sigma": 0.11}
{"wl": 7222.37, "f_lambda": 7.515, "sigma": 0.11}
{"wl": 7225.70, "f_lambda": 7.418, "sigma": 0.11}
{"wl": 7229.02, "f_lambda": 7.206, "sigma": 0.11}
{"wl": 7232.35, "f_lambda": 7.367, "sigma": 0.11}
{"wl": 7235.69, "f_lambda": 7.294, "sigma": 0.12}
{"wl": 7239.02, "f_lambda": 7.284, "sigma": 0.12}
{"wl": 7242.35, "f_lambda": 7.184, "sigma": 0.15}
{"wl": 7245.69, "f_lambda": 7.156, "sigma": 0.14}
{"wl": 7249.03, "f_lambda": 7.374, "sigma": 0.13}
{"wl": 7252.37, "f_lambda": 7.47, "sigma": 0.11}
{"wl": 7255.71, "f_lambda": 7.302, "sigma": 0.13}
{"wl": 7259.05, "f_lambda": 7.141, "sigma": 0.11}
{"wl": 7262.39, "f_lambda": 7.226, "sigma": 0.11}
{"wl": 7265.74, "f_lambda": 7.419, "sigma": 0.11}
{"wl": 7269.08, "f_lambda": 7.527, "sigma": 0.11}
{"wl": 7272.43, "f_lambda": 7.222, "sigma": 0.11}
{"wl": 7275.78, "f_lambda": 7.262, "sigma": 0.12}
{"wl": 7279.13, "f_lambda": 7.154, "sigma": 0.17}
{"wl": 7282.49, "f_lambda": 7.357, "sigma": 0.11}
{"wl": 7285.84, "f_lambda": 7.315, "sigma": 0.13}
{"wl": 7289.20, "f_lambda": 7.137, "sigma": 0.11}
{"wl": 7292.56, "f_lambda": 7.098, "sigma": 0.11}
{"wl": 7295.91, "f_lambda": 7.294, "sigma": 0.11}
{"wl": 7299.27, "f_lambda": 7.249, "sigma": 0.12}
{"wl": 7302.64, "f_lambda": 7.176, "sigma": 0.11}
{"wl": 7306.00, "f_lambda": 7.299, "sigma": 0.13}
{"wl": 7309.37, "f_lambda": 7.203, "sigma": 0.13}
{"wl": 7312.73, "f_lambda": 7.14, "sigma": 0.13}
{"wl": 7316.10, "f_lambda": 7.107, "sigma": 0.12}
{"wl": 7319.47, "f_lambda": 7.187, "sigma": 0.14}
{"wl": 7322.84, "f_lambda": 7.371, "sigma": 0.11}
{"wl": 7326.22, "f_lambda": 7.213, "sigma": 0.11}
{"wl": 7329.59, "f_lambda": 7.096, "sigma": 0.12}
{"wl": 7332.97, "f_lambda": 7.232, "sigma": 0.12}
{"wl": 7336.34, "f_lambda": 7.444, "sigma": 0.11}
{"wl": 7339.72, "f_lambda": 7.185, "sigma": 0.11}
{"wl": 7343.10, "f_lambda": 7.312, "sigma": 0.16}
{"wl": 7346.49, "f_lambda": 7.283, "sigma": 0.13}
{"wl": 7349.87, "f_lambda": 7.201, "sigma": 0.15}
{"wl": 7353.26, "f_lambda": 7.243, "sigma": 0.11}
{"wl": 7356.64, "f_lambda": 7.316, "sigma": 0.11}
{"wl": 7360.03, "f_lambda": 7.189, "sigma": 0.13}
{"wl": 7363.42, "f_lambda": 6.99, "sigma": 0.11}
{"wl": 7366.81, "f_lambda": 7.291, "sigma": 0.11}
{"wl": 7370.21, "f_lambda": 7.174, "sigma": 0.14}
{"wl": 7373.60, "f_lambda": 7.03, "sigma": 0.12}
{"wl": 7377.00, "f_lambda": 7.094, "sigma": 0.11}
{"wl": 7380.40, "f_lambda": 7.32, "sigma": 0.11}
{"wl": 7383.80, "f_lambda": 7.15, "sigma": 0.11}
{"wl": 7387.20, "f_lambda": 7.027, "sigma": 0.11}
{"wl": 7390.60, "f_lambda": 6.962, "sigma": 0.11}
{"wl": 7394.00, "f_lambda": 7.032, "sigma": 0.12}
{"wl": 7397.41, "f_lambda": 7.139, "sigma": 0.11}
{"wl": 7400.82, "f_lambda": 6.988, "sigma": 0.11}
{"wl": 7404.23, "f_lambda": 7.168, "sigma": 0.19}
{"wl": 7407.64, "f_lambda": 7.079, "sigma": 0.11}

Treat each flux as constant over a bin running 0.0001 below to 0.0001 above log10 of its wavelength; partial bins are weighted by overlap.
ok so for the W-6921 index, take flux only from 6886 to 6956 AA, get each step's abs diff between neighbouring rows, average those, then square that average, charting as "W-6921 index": 0.0143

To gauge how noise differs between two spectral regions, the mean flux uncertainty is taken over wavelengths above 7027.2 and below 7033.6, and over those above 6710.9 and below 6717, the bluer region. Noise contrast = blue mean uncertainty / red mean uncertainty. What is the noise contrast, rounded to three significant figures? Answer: 1.08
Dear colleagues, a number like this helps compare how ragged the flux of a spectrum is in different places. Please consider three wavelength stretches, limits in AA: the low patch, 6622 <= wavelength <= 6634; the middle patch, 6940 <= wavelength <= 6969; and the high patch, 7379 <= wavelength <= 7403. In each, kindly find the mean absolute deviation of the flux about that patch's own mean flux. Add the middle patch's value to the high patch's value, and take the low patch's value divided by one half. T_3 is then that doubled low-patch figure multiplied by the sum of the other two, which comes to 0.0267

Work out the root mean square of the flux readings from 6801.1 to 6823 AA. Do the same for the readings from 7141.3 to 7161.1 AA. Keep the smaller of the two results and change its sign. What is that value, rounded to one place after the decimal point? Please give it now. -7.4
